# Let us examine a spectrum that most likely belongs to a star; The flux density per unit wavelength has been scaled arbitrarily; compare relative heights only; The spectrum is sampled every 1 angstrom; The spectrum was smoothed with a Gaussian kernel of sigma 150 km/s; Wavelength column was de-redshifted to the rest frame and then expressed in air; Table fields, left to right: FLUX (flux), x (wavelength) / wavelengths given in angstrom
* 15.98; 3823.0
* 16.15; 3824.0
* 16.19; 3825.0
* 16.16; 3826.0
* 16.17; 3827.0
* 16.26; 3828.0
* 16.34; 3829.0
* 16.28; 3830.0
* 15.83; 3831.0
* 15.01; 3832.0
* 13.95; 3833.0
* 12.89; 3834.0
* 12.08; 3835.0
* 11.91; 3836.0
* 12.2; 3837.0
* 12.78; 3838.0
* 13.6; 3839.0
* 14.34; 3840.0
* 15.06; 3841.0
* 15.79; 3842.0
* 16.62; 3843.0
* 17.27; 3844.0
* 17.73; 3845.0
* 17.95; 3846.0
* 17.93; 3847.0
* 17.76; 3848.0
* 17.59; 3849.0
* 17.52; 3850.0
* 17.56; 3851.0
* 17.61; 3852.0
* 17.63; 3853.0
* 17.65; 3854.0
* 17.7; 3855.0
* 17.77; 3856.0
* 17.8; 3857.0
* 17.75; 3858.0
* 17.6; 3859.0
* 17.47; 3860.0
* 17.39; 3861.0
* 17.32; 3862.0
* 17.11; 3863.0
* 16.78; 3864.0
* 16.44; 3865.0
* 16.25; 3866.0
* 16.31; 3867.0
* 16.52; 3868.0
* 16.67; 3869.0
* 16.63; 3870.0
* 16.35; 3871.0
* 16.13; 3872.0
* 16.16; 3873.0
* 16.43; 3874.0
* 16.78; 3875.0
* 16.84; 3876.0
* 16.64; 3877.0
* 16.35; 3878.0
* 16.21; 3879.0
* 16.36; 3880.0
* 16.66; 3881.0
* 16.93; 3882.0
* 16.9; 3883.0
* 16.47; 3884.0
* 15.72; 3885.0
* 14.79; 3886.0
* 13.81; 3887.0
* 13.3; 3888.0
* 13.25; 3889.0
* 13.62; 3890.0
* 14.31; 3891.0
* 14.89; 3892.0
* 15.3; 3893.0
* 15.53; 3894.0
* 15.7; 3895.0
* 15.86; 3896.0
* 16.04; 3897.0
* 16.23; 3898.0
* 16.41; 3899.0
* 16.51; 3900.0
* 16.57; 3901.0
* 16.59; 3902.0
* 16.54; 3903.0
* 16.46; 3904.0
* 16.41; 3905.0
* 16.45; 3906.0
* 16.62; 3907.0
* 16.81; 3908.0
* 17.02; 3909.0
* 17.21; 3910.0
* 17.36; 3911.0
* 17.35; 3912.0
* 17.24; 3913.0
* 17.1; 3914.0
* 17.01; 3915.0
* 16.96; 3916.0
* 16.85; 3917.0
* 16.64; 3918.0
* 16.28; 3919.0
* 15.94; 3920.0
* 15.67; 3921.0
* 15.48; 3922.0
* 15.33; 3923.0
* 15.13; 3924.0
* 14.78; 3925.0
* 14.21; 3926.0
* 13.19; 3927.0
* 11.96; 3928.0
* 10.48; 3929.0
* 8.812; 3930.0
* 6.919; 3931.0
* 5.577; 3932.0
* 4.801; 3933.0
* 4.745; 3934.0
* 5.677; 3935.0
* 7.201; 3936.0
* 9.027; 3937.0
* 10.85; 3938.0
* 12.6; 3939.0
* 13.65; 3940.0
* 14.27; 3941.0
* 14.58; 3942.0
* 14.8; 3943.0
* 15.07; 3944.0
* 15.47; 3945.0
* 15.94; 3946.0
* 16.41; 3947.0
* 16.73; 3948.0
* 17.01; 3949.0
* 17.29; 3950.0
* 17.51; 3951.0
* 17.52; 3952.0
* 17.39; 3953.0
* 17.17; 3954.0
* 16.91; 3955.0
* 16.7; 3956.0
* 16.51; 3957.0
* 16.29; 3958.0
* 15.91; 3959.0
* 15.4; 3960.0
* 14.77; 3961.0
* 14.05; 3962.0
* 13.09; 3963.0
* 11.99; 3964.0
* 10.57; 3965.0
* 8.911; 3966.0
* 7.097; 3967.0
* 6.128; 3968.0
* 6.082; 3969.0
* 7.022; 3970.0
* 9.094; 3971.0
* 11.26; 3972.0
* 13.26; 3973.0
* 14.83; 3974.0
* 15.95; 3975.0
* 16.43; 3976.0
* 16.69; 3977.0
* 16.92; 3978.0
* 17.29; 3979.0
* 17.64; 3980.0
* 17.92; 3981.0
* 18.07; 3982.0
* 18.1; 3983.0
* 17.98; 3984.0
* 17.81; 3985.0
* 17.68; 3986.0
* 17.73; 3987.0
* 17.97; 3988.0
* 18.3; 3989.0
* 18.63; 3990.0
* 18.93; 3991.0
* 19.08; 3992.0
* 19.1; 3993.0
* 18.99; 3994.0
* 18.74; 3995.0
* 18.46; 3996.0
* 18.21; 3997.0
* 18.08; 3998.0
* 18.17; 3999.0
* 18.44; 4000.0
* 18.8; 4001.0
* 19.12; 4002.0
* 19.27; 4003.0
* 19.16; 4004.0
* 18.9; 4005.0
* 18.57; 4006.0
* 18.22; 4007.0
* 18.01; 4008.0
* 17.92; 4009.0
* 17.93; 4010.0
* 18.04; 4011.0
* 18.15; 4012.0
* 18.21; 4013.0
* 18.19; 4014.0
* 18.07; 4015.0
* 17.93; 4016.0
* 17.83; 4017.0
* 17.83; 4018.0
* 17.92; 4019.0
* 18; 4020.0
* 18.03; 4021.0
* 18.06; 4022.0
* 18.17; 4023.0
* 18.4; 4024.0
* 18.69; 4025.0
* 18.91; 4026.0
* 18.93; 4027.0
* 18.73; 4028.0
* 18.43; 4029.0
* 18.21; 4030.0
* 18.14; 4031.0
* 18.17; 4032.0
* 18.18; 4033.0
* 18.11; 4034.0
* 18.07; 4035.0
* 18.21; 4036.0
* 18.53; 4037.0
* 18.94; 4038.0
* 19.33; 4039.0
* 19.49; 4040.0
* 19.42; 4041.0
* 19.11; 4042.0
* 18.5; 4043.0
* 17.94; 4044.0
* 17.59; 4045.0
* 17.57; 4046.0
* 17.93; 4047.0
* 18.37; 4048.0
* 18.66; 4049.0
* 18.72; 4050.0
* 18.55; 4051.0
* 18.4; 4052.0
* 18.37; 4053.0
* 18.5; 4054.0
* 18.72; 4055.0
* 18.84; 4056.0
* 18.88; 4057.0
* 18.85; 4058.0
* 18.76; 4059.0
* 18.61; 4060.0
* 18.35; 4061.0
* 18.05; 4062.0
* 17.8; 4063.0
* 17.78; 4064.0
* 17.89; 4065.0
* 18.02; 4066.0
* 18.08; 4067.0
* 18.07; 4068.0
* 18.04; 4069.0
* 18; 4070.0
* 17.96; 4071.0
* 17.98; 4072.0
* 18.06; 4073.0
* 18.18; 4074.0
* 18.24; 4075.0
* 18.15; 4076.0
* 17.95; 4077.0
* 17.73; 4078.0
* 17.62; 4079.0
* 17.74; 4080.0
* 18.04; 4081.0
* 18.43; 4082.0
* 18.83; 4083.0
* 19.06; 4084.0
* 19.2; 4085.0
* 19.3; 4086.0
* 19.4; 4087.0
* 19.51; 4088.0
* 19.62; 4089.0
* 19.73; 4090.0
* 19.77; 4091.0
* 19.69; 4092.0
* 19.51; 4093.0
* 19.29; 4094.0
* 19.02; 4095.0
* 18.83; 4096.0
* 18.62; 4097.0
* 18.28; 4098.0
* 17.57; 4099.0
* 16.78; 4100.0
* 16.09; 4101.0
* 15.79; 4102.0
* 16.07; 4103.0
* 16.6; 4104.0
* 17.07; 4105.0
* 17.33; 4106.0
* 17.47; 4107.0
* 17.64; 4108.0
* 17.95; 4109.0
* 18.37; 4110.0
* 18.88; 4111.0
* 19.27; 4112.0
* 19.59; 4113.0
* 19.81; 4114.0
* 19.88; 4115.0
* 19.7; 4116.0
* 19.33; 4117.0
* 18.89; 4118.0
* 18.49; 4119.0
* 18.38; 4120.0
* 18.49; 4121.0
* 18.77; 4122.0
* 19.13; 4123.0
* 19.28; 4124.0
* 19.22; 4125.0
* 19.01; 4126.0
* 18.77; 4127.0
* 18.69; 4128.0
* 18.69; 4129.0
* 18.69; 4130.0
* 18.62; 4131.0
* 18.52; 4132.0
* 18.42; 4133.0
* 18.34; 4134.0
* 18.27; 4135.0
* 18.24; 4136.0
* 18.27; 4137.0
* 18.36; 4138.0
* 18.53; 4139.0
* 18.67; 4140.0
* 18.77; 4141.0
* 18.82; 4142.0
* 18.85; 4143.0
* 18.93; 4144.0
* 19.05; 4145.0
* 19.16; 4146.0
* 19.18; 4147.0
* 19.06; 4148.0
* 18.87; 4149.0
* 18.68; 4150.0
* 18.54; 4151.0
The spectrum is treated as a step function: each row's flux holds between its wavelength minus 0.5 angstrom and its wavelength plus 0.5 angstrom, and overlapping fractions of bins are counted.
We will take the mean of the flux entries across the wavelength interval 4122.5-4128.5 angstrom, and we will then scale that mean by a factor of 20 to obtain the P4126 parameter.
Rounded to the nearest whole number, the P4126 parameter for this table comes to 380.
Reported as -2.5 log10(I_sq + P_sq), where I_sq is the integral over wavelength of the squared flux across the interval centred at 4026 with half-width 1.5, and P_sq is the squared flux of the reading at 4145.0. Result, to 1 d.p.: -7.9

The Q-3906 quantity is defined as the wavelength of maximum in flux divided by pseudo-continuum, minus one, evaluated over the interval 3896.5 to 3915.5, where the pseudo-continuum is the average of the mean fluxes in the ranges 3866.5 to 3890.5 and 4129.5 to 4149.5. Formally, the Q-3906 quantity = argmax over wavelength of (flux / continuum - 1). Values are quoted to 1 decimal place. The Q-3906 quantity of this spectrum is 3911.0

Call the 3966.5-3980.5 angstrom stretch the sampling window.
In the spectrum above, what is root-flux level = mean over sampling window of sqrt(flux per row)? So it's 3.48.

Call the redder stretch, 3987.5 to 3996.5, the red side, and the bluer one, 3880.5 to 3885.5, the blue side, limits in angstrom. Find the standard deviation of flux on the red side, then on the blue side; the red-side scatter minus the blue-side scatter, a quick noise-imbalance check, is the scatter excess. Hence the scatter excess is -0.1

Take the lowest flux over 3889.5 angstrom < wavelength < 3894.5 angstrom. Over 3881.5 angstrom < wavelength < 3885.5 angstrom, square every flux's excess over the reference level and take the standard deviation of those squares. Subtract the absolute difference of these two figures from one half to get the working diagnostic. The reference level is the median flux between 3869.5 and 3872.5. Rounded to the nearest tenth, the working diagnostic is -13.0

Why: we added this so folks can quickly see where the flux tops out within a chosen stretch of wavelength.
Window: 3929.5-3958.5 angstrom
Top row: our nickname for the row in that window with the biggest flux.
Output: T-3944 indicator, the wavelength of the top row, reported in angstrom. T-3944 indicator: 3952.0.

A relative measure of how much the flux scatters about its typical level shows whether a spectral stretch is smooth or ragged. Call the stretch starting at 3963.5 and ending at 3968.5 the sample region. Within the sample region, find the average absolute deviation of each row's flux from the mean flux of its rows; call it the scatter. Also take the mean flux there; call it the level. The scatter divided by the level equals 0.209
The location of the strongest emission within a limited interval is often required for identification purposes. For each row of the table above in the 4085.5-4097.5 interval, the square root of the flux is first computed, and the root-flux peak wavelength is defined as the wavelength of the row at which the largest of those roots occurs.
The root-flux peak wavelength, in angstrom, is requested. 4091.0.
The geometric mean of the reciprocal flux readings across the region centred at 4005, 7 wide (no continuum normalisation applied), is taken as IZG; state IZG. 0.053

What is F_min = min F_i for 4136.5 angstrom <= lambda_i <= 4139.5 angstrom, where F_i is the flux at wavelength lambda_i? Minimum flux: 18.27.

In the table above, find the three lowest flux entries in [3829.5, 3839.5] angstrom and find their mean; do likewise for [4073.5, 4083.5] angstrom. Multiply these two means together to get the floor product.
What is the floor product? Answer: 213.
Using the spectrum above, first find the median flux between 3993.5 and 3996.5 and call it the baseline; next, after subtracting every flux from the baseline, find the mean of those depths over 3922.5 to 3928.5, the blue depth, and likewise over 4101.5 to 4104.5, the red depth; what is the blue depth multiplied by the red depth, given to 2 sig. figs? 12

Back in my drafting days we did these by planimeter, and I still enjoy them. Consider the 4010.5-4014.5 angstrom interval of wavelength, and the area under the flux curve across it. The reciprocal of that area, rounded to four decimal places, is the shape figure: 0.0138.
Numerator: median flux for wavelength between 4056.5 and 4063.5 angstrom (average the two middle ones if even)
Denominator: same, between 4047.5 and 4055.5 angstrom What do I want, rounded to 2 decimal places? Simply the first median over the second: 1.00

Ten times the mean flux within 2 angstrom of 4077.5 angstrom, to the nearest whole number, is 179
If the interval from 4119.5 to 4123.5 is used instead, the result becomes 187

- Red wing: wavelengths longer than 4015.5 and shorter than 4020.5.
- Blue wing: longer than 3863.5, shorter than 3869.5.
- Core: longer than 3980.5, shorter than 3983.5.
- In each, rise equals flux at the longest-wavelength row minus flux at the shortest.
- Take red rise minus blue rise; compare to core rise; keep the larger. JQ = 0.2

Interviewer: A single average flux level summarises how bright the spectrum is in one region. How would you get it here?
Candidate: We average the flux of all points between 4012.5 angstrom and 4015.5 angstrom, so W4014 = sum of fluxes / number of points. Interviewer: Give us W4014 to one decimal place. 18.2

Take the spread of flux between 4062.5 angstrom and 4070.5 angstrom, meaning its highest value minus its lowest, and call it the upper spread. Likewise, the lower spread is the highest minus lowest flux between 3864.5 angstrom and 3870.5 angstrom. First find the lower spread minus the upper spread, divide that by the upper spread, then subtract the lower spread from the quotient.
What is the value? -0.02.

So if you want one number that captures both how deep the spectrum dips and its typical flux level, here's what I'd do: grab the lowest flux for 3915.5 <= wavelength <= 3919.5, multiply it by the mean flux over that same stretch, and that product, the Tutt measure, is 272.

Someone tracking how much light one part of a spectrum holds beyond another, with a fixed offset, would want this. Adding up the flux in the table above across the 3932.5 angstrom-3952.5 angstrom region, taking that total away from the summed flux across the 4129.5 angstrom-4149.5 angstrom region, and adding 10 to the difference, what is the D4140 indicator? 122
